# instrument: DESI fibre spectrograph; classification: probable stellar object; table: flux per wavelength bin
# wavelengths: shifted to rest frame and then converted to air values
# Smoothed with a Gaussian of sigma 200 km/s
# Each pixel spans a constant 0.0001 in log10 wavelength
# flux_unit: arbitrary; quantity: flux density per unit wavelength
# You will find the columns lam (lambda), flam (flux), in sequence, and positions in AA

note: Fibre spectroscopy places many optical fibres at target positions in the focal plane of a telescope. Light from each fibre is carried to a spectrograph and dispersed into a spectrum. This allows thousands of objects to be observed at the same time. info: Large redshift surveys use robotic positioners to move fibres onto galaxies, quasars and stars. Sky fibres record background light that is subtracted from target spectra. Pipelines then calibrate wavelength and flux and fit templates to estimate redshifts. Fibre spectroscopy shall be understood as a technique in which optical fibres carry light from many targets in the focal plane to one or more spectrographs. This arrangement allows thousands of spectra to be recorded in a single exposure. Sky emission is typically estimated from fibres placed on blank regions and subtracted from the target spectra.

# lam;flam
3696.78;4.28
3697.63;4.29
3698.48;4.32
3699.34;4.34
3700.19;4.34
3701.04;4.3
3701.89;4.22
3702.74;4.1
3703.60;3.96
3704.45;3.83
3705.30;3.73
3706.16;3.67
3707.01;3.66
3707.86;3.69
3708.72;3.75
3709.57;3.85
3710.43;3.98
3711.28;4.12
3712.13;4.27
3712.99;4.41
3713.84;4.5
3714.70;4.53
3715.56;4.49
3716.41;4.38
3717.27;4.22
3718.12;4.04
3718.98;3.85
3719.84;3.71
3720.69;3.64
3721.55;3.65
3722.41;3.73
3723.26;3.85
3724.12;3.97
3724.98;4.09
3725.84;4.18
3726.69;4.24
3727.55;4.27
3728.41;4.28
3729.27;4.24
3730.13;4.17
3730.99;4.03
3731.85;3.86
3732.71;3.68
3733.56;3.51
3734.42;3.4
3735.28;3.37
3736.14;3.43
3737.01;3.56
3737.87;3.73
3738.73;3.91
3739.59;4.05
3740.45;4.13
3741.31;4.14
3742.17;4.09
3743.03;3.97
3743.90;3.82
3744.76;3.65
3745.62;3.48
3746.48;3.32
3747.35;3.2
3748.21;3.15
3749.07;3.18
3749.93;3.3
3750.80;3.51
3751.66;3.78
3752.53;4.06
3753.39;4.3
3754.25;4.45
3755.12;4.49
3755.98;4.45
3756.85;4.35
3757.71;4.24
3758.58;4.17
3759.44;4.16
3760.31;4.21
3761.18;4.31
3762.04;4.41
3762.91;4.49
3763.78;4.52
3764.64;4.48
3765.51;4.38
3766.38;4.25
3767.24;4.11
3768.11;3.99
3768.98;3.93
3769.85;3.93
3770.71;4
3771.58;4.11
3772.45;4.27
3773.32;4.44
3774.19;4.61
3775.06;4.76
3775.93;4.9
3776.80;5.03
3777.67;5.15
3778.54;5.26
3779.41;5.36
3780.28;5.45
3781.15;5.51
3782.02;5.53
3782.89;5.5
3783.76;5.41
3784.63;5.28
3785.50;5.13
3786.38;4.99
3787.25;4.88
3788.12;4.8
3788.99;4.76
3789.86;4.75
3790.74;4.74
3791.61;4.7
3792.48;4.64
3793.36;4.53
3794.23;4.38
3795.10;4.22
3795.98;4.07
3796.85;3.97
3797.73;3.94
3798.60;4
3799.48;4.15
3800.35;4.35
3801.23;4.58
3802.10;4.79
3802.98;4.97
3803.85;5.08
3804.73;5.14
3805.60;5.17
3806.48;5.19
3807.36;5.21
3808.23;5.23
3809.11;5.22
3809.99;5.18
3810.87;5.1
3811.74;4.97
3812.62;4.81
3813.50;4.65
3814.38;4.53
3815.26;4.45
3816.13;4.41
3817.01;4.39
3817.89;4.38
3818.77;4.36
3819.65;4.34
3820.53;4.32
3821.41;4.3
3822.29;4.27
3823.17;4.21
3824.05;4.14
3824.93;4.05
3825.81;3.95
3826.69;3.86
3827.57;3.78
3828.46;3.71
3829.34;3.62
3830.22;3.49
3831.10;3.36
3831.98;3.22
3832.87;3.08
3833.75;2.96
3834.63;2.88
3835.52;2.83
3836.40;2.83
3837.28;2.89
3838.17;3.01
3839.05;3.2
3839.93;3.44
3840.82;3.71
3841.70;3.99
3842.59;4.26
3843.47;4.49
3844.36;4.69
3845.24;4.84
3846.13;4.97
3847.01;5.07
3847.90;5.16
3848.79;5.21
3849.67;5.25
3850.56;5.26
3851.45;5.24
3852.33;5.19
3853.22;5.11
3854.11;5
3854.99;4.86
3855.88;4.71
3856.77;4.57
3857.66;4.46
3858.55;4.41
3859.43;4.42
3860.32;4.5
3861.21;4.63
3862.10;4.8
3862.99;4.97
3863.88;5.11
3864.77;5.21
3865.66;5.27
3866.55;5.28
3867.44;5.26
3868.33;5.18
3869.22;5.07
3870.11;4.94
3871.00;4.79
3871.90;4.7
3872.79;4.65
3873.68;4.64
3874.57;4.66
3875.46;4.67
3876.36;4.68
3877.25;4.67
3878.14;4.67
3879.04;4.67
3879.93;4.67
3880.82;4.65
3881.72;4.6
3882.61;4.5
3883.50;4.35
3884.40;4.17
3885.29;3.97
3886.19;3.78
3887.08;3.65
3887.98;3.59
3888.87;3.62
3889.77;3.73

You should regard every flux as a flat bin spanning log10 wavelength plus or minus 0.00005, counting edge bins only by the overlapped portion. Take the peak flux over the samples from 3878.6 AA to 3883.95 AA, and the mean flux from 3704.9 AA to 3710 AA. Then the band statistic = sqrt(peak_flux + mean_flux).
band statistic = 2.90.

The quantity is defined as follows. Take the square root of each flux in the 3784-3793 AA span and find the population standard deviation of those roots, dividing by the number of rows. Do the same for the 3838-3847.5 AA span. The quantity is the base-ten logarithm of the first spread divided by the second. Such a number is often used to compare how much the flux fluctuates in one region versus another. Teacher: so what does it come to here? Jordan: -0.60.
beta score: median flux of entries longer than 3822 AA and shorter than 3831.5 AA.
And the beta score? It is 3.9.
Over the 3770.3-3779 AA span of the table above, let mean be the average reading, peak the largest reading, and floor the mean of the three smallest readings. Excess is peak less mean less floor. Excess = -3.5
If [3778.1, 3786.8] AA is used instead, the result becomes -4.9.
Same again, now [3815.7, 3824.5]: -4.1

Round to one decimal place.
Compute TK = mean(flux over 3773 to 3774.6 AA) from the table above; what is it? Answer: 4.5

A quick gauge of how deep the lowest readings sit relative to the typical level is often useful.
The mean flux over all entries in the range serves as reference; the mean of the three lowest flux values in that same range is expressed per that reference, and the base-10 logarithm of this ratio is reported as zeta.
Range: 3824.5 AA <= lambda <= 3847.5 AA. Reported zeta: -0.114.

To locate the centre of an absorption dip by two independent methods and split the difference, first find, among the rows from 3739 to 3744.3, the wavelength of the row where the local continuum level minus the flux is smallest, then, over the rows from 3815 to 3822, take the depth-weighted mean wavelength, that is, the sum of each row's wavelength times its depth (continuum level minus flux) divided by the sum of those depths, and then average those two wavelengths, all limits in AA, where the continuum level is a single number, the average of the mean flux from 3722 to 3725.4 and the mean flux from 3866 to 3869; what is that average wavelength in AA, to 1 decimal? 3780.0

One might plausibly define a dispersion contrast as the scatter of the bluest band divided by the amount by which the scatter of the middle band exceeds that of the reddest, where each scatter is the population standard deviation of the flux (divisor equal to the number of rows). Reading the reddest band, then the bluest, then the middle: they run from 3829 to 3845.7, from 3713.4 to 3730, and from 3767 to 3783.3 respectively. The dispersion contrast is -8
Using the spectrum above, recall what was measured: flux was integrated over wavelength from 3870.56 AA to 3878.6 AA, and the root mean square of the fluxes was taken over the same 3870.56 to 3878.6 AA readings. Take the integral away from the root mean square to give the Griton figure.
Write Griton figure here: -33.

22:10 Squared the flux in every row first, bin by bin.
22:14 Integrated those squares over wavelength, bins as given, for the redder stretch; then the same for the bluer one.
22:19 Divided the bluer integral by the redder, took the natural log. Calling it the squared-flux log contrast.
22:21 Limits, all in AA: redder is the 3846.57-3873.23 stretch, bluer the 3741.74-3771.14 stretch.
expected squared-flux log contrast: -0.3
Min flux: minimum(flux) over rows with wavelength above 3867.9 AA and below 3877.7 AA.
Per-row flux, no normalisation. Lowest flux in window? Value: 4.64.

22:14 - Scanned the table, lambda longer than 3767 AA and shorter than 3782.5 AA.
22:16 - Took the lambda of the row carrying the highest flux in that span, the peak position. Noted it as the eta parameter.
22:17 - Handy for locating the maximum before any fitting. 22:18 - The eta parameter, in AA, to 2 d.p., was 3782.02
